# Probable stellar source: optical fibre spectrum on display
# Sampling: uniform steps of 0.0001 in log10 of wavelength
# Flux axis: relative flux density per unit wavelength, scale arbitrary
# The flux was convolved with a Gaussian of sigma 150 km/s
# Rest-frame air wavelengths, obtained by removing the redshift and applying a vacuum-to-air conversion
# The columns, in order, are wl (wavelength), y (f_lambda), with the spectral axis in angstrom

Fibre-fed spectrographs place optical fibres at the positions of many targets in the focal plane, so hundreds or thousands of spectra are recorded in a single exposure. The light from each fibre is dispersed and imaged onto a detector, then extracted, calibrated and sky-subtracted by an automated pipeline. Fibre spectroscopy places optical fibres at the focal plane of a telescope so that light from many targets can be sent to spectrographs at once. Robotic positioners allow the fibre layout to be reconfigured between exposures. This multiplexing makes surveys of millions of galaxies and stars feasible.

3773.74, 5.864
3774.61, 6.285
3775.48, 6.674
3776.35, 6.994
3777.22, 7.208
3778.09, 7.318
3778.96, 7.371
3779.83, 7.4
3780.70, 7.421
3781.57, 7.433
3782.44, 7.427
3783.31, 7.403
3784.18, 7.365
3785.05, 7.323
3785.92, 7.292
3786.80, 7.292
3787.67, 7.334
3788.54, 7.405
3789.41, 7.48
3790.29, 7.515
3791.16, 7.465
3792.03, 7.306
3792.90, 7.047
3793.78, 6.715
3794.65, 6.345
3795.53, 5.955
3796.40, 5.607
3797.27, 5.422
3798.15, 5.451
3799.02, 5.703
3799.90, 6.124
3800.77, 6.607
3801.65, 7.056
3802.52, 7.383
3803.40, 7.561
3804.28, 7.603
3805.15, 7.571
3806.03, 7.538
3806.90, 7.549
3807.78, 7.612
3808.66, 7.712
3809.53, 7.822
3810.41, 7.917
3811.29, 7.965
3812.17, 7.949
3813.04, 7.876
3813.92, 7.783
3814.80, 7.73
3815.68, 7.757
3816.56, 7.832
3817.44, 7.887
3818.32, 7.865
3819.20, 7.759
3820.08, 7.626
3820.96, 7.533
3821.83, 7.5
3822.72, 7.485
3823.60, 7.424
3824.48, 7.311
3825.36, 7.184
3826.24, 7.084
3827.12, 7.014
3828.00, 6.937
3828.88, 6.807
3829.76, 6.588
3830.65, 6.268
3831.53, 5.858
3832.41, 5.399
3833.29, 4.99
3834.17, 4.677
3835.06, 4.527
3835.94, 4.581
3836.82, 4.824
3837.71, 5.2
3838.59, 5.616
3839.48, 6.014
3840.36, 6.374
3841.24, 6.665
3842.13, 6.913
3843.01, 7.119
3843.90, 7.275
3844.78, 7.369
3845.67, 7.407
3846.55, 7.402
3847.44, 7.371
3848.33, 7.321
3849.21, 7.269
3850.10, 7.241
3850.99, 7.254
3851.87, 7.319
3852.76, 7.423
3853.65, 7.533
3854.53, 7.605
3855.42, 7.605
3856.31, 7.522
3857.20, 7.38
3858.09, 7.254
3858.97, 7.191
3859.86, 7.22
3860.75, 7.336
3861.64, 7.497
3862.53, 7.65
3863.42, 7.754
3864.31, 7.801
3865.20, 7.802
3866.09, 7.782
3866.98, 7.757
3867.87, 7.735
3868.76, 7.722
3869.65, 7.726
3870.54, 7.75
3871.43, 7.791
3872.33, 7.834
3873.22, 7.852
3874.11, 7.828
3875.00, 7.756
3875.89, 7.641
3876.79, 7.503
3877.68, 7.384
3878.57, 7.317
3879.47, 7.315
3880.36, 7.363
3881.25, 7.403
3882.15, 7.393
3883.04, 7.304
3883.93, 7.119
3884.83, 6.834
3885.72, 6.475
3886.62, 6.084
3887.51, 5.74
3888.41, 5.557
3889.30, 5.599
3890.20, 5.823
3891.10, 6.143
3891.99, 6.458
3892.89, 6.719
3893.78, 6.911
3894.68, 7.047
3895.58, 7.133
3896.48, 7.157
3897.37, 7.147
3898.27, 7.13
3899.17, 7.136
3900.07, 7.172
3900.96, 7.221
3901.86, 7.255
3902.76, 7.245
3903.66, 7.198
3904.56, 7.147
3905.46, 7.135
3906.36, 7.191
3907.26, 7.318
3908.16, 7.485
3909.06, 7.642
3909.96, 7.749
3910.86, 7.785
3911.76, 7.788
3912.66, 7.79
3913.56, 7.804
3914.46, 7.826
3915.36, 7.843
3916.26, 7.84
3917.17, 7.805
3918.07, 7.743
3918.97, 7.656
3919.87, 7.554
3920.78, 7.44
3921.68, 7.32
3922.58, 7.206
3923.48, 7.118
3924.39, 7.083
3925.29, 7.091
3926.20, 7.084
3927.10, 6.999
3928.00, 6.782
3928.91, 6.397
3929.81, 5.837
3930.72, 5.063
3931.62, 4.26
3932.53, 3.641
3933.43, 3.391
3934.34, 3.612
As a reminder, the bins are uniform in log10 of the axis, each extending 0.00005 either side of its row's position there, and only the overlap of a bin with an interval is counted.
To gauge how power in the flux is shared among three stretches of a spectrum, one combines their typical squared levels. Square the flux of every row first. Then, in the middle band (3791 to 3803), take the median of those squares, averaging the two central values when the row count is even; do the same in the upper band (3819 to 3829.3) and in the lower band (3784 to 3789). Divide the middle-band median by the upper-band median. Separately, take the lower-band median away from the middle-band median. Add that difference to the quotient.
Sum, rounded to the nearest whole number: -11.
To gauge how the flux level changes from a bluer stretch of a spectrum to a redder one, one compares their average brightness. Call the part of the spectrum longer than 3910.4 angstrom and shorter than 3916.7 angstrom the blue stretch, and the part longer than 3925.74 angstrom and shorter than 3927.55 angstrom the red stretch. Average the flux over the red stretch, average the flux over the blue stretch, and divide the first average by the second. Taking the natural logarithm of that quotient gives -0.10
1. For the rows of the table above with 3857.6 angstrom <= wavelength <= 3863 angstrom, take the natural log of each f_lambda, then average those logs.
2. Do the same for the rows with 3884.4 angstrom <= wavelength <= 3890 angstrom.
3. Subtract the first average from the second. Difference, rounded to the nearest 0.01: -0.20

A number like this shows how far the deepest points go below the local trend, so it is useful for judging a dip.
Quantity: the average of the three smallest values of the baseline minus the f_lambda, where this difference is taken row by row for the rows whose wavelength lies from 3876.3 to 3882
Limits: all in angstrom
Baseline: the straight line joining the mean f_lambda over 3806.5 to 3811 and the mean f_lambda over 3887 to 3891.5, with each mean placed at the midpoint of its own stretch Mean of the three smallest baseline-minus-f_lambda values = -1.4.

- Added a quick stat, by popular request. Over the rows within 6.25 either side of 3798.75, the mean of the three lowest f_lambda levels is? 5.5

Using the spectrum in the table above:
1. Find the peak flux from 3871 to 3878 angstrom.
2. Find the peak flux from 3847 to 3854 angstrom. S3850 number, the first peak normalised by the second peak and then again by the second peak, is 0.138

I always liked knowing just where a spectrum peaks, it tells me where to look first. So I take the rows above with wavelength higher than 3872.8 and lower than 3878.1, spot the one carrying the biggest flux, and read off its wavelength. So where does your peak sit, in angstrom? 3873.22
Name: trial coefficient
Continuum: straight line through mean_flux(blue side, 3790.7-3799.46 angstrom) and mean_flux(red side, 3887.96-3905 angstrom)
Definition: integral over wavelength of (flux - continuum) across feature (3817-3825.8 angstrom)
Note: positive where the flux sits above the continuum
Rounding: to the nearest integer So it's 10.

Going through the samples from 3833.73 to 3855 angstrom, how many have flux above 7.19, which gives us 13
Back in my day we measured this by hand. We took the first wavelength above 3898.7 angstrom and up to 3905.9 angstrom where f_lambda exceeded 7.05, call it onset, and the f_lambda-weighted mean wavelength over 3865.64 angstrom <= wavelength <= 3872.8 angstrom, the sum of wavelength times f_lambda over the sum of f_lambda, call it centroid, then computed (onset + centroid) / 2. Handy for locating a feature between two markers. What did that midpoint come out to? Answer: 3884.2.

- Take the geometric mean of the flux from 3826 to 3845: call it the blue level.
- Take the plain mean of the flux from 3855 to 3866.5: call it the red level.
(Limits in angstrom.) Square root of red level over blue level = 1.12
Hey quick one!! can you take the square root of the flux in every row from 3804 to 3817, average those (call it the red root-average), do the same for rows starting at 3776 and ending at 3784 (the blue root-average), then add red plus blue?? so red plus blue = 5.49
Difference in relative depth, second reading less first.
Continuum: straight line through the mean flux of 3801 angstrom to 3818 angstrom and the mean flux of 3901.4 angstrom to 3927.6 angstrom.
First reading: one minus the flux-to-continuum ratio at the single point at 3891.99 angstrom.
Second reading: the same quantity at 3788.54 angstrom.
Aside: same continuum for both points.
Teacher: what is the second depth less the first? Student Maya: -0.10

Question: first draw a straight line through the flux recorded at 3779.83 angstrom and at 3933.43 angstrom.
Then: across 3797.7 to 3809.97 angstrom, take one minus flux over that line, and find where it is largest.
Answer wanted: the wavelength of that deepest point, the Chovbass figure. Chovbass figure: 3798.15 angstrom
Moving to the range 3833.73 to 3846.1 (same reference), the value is 3835.06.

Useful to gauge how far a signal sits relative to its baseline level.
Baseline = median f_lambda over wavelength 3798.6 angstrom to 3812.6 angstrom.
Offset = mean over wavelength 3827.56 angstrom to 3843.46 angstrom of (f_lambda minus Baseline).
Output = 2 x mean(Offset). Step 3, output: -3.4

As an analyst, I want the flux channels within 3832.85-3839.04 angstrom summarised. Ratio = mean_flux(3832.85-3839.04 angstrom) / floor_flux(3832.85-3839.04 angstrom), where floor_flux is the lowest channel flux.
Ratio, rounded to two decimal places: 1.09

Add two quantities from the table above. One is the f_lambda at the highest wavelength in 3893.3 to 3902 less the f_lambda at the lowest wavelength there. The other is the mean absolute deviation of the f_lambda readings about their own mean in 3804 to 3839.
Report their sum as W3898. 1.3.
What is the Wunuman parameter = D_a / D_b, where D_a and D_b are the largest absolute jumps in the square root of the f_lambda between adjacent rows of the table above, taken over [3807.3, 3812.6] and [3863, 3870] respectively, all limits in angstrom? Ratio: 2.3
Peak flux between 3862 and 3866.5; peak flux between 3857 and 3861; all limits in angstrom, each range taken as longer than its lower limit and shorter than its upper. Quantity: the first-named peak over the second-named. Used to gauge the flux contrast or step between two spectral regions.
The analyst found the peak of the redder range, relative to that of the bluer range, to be 1.06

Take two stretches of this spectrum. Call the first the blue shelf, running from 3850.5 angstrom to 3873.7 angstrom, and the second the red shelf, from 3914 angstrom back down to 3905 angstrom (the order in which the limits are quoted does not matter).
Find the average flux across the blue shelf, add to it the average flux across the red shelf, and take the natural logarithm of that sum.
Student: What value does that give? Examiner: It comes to 2.72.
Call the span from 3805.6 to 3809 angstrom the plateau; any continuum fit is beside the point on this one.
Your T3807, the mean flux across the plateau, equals 7.60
